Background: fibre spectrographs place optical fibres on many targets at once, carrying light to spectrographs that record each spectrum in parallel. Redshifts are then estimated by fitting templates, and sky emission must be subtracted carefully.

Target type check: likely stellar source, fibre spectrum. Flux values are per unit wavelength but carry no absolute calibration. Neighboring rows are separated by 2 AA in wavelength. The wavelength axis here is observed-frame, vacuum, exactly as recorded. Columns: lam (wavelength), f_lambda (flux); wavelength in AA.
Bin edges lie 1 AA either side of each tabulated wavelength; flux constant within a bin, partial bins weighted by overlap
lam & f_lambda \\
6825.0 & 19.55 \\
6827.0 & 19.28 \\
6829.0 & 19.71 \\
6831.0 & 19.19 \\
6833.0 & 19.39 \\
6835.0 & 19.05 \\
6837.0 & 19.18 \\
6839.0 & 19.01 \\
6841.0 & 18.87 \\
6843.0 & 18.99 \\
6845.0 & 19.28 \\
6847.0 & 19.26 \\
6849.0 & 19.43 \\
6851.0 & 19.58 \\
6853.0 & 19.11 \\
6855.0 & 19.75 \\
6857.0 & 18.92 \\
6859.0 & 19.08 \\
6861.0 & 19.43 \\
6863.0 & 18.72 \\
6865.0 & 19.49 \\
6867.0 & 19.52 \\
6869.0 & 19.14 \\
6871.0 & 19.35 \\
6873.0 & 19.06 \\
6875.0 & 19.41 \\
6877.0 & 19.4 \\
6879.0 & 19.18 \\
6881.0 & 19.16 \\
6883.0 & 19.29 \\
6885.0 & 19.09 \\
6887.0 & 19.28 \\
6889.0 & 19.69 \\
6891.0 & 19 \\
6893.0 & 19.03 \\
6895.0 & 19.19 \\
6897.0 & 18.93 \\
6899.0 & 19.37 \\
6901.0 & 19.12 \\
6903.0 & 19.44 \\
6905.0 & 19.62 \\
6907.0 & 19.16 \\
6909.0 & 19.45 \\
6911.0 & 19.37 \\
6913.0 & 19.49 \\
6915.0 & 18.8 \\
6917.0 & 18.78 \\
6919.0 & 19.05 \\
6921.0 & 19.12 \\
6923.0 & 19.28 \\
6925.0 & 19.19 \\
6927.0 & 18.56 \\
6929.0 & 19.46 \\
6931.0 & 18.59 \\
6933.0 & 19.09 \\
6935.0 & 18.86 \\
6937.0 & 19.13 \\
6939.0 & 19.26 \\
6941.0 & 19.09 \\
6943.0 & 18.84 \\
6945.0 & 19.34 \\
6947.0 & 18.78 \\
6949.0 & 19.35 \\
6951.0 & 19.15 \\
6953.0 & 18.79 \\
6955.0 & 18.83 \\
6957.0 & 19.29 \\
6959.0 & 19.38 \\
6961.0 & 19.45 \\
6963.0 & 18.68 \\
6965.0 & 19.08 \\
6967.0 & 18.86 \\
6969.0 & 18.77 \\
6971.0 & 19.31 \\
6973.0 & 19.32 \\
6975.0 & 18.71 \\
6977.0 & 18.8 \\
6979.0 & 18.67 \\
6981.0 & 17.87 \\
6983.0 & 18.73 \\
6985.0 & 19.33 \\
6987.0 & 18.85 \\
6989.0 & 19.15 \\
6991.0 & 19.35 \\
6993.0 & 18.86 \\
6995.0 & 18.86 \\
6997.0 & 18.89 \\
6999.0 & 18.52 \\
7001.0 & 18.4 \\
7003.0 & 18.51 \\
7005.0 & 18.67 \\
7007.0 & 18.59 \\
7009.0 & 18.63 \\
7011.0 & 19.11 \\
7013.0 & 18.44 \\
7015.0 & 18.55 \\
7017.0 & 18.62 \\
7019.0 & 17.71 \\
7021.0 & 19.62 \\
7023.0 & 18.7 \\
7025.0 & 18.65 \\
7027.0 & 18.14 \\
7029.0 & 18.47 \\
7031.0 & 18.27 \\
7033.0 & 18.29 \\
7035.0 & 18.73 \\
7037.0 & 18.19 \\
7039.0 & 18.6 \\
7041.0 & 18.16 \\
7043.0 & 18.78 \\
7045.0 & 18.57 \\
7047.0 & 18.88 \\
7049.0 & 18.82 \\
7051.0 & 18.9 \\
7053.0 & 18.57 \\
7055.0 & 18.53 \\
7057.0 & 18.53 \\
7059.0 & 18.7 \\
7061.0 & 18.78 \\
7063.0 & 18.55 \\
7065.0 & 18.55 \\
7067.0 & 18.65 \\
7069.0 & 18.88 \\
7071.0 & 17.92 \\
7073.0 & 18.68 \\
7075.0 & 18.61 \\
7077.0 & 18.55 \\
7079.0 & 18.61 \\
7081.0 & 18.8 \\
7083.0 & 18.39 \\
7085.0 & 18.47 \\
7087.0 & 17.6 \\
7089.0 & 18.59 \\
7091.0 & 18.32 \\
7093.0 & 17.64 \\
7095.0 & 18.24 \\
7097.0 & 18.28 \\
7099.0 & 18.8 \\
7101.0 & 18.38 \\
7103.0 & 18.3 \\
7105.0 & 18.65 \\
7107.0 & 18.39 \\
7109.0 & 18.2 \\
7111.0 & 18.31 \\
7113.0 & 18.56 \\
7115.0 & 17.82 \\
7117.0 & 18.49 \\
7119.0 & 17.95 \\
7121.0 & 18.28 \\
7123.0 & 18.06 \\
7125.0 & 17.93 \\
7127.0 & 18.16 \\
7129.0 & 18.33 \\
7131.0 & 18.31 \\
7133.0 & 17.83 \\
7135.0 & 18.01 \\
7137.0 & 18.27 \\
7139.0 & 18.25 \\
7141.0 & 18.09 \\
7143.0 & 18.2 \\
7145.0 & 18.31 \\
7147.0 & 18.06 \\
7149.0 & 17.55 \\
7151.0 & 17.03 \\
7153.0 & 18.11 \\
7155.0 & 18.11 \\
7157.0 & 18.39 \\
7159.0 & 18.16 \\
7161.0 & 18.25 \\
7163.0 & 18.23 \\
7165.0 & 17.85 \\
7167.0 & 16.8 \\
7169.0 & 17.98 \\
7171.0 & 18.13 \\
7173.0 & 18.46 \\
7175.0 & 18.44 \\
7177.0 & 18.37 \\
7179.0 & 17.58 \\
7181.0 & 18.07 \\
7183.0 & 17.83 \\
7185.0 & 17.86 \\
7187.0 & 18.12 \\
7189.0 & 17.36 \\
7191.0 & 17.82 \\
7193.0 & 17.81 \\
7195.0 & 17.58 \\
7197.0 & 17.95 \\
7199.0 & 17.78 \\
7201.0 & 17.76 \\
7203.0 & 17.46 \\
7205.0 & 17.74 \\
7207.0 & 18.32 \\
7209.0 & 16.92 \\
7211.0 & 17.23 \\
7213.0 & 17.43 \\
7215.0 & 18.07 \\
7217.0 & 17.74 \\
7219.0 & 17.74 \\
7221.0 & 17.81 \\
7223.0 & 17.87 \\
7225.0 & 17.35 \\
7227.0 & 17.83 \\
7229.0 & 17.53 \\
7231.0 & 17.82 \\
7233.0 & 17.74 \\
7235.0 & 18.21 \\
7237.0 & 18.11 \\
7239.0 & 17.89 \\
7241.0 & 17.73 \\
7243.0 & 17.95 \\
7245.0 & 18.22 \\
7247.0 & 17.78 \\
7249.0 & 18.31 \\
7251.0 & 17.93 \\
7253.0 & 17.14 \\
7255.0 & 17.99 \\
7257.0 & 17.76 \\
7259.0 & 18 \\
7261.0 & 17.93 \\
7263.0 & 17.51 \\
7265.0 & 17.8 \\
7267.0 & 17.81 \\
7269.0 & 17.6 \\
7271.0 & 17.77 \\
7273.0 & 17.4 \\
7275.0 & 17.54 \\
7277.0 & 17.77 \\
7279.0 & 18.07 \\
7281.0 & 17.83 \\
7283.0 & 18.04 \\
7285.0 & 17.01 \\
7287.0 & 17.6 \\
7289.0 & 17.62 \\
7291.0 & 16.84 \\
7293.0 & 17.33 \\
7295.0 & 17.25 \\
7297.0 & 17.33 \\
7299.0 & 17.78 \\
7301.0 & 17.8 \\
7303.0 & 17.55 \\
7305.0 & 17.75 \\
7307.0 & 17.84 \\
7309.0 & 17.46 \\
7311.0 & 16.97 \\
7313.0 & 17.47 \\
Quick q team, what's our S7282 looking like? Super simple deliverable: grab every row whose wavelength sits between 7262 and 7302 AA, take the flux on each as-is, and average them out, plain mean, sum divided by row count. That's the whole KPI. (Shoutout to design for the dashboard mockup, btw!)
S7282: 17.6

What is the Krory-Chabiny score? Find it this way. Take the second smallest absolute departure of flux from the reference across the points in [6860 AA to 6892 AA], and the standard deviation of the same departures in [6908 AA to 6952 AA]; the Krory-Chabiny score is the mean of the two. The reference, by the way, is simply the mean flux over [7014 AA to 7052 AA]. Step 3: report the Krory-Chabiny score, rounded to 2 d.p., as 0.36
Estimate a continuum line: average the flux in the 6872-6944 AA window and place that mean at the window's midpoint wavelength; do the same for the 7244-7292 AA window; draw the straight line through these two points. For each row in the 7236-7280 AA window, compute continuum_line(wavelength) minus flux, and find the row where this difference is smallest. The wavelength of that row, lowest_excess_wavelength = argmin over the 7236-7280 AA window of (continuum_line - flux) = 7249.0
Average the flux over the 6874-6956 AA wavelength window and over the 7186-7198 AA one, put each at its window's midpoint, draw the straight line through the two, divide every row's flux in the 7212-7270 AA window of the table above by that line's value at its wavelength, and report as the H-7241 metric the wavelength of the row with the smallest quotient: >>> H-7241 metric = 7253.0 AA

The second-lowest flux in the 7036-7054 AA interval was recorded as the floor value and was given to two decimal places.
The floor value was 18.19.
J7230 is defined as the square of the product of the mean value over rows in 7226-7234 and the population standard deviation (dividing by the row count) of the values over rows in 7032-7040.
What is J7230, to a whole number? 15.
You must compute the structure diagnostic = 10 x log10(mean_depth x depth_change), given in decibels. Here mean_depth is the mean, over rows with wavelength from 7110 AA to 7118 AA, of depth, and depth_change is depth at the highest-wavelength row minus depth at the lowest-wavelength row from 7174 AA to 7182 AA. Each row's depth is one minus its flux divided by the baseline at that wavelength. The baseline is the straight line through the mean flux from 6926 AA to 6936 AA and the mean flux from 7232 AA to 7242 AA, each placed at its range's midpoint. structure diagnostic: -44.5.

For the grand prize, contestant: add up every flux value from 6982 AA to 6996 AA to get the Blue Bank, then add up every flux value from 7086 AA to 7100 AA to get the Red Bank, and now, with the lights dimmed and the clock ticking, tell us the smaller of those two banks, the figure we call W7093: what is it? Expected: 127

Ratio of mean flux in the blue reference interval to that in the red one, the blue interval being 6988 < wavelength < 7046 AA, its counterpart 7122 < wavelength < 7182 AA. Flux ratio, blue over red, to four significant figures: 1.032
